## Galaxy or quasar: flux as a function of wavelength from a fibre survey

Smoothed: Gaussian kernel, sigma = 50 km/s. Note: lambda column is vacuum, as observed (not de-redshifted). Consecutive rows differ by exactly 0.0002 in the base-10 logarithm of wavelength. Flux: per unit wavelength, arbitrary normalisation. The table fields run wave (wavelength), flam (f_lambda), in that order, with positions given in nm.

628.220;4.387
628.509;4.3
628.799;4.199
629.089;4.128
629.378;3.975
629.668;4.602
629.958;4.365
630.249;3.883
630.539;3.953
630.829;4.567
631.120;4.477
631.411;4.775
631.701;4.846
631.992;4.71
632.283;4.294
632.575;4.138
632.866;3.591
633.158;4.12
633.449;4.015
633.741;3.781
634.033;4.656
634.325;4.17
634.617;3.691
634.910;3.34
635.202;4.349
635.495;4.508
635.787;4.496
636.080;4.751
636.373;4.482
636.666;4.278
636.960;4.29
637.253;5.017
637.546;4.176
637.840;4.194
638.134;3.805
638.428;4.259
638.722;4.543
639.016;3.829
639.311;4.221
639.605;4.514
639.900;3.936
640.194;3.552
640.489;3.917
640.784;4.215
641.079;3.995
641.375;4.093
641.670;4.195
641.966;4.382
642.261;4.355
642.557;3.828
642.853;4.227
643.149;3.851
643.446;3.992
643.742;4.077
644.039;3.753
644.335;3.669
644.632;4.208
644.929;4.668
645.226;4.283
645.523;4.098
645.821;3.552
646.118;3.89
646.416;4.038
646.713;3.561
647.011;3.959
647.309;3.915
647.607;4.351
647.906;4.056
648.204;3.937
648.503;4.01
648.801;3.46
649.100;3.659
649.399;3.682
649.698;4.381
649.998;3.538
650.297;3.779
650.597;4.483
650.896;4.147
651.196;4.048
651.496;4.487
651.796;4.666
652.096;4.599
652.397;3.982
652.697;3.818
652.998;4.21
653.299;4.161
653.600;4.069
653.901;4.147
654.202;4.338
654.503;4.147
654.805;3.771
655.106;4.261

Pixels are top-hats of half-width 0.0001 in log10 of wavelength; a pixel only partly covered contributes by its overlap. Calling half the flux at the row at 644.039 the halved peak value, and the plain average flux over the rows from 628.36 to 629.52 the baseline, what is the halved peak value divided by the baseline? 0.452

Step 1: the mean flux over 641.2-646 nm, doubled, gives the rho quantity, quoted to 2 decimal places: 8.15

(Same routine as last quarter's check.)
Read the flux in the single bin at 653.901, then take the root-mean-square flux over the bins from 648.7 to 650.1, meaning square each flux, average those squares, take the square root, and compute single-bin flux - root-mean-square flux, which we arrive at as 0.4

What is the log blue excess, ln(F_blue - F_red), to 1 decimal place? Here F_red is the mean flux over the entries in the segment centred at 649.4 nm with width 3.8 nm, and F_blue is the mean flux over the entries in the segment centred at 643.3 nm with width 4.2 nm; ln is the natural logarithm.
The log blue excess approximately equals -1.9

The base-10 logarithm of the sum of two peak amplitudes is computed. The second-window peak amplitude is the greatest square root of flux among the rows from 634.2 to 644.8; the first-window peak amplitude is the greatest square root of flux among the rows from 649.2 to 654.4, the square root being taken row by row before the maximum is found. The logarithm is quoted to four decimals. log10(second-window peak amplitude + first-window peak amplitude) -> 0.6434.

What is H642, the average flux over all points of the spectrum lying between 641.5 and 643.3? 4.14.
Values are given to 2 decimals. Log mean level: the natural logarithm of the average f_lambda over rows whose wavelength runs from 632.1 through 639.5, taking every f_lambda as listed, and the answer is 1.44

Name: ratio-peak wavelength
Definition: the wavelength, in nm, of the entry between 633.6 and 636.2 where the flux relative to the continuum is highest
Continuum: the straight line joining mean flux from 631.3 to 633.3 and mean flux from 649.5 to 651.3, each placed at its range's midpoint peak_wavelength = 636.080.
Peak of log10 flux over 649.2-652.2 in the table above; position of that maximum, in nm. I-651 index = 651.796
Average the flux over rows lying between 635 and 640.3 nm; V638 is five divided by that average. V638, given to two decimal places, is 1.17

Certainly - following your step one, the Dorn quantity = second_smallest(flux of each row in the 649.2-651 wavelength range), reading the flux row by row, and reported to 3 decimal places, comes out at 3.682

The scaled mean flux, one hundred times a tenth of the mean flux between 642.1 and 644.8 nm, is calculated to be 40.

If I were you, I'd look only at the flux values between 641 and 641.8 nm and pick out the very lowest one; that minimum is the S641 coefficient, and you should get 3.995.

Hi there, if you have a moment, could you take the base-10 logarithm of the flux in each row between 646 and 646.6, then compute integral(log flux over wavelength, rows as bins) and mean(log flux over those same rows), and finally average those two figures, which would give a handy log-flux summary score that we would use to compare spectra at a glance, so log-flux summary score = 0.48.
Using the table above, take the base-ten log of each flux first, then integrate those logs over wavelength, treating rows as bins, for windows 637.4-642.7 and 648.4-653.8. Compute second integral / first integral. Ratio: 1.01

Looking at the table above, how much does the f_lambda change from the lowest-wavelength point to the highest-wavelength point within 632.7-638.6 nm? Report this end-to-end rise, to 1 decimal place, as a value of 0.7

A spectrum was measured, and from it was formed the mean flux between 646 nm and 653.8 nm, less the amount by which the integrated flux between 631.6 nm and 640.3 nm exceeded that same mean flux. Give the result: -29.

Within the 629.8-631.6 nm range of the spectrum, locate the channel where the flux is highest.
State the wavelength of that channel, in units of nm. 631.411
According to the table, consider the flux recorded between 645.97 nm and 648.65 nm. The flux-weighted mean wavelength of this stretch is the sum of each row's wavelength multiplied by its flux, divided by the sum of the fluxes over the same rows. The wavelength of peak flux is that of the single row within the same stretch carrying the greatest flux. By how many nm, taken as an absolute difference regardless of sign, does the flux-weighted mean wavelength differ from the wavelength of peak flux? 0.28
